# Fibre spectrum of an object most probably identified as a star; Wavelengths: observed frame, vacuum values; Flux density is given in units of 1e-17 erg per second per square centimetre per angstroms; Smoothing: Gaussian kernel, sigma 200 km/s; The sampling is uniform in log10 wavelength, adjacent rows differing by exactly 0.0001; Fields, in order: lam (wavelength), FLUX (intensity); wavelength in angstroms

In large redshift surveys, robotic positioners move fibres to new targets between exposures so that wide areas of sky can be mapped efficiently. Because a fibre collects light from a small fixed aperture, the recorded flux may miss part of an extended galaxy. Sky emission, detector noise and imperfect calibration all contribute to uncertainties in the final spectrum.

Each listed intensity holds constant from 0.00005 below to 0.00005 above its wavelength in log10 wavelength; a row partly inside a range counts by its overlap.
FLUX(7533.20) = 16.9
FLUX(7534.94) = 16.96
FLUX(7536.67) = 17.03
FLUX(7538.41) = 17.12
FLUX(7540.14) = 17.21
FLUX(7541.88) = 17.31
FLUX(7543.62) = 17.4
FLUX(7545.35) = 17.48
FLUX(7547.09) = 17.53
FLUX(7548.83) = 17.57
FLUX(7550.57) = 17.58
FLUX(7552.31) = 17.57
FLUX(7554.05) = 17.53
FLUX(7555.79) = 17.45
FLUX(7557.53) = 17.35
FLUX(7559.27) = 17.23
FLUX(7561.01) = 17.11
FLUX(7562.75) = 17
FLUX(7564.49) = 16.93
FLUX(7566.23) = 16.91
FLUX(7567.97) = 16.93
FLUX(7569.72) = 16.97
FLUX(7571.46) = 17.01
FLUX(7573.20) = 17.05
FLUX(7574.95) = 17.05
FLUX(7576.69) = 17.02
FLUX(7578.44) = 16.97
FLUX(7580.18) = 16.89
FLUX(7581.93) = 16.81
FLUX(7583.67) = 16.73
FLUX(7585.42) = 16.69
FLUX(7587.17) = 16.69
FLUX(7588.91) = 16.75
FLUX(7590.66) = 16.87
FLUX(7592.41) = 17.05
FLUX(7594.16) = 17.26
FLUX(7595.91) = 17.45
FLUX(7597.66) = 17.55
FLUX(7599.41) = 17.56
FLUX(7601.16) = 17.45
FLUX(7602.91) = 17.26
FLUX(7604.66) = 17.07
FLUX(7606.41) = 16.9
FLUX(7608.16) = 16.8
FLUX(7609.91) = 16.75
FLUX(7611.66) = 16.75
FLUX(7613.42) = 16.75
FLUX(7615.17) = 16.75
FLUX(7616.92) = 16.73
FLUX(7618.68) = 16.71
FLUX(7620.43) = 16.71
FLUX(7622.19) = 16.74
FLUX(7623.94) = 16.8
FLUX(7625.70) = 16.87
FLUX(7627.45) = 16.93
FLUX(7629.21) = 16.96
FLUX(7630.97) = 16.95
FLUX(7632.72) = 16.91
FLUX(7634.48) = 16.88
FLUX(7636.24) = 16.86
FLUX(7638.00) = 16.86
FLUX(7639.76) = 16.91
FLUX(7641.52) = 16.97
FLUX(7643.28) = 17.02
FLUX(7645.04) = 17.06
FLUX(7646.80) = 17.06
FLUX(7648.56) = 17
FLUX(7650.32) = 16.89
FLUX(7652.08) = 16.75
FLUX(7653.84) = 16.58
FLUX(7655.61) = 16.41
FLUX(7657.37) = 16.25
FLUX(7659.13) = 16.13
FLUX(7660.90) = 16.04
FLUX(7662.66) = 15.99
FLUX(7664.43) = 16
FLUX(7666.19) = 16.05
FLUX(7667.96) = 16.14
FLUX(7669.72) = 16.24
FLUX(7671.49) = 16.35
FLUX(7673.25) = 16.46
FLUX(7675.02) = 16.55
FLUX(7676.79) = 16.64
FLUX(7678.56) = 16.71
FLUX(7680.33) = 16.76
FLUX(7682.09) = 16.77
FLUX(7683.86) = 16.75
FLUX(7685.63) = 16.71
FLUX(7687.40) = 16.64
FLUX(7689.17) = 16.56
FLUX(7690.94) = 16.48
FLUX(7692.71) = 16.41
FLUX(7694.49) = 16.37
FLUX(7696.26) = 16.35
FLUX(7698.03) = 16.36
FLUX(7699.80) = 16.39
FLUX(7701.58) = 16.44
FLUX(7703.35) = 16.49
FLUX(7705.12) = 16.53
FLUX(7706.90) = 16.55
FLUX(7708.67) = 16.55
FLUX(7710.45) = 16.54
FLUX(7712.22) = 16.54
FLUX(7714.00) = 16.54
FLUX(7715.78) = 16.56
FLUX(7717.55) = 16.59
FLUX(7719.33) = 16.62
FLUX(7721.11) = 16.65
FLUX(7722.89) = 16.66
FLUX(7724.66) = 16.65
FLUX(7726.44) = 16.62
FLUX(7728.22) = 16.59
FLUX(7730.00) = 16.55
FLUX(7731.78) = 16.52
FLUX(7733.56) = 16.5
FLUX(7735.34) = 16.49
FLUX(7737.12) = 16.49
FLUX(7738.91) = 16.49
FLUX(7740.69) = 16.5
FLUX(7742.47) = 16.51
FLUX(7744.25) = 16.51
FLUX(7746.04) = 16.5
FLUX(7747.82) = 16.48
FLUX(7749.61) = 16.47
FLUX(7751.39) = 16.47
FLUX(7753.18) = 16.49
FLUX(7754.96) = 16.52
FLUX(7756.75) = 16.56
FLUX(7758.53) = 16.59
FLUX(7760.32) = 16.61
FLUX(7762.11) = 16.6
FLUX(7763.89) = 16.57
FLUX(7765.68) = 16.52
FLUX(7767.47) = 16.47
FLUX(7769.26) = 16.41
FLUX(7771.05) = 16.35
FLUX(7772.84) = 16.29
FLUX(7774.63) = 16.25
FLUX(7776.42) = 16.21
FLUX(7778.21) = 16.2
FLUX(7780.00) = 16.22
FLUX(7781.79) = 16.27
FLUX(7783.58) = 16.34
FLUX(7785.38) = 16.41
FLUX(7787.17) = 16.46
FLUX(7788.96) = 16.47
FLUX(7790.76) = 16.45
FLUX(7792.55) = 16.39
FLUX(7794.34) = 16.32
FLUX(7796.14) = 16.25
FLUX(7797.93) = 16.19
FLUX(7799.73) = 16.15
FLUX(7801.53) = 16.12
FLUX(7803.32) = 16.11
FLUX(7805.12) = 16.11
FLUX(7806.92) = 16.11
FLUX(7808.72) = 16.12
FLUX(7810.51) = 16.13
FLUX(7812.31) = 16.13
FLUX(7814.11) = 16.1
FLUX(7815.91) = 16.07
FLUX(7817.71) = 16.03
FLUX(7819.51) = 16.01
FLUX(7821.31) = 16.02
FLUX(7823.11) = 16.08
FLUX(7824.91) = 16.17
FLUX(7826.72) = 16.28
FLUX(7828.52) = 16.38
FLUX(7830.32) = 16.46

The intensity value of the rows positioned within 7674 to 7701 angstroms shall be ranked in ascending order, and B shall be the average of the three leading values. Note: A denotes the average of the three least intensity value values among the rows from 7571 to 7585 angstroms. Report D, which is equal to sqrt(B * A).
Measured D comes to 16.58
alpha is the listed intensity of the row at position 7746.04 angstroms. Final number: 16.5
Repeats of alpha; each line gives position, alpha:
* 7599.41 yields 17.56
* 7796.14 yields 16.25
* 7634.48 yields 16.88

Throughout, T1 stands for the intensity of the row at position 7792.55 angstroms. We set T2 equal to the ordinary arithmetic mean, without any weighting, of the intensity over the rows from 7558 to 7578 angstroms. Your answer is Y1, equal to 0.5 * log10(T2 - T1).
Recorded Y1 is -0.10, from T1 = 16.39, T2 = 17.0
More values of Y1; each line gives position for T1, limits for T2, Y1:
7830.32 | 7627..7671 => -0.38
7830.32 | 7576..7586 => -0.20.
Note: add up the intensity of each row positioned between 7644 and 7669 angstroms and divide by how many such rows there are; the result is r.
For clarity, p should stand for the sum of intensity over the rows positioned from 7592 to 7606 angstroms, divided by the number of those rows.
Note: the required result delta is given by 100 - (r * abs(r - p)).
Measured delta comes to 86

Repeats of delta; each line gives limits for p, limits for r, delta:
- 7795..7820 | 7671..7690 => 92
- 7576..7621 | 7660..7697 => 91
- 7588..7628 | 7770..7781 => 88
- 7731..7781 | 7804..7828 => 94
